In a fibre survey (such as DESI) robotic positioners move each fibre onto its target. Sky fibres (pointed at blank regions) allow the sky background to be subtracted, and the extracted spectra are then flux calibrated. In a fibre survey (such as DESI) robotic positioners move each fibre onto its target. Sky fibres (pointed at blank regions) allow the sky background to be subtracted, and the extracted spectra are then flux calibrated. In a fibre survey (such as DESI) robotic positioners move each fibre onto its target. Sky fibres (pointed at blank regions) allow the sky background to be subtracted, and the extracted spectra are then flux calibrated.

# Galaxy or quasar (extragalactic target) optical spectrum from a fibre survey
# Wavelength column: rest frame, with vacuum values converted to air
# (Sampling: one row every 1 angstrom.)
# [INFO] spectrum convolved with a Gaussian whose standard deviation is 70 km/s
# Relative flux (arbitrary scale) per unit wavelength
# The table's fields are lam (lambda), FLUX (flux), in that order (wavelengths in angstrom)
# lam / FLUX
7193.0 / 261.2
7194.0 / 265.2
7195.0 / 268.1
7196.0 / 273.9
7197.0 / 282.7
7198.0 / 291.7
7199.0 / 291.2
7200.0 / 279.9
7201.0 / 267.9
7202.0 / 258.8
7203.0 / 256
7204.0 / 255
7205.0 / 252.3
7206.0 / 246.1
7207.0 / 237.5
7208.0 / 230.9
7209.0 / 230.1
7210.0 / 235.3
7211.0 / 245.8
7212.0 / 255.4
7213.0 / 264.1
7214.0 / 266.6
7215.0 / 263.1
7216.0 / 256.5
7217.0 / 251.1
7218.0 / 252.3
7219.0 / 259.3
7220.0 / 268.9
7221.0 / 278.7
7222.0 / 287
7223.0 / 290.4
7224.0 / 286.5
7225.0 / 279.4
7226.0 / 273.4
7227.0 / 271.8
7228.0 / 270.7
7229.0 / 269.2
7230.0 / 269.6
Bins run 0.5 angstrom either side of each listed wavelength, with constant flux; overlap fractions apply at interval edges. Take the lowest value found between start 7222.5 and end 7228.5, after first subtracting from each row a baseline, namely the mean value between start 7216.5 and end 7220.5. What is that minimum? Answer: 13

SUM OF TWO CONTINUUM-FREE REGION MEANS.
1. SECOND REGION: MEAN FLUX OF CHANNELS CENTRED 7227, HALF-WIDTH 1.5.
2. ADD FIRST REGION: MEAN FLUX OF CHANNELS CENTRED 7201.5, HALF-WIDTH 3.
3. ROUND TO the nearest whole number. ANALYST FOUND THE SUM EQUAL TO 540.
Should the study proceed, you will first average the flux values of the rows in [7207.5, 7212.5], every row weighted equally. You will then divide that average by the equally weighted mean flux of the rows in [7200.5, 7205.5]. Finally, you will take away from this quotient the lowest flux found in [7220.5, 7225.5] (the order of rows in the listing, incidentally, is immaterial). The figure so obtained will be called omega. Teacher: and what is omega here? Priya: -278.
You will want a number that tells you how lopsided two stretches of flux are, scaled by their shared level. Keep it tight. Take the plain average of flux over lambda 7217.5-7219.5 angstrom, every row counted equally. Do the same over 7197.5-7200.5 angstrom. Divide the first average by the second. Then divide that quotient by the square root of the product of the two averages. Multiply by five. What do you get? 0.0164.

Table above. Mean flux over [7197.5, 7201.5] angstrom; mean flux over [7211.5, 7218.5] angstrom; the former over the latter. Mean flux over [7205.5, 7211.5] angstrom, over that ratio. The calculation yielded 217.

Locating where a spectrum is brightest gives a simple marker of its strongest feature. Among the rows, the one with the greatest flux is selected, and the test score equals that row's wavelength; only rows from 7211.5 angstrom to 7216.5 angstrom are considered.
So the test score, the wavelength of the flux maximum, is 7214.0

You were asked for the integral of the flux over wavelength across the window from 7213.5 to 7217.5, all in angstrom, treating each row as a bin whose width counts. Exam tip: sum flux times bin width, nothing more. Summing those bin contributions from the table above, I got 1037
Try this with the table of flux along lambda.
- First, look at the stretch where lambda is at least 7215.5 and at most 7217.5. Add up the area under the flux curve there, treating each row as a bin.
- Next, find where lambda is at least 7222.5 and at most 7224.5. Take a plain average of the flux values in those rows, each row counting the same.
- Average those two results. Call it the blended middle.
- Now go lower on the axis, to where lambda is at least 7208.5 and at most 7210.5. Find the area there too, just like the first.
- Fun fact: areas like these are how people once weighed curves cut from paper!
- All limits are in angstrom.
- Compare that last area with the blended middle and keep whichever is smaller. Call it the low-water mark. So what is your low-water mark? 398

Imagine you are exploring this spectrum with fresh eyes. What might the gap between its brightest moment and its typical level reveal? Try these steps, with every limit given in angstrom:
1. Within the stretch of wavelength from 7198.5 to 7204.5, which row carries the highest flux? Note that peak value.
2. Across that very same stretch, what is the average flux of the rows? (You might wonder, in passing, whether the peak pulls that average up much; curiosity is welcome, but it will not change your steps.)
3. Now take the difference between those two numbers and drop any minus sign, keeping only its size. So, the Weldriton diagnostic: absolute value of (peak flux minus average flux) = 23.1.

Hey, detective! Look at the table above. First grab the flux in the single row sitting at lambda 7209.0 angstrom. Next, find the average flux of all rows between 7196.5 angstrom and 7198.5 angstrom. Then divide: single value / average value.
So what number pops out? 0.80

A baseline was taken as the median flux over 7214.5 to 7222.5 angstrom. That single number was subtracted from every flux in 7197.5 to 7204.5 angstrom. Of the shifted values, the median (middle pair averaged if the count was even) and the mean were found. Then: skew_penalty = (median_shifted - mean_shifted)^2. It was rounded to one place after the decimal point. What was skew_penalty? 13.0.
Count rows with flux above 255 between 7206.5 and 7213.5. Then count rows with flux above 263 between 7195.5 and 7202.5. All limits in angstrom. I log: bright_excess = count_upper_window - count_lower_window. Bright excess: -4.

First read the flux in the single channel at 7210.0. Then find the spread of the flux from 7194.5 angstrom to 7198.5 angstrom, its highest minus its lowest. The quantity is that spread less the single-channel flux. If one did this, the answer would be -212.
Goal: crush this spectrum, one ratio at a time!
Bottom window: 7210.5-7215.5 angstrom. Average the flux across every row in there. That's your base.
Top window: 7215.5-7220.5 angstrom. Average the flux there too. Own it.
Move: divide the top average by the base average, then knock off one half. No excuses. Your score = 0.49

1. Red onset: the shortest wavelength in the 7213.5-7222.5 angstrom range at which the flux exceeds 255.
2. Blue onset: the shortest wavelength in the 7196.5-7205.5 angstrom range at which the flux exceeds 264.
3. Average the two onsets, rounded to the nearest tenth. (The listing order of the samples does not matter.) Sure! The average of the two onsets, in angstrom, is 7205.5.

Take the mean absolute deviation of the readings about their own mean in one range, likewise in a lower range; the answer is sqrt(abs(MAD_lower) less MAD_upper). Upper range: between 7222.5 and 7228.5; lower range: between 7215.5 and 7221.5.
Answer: 1.3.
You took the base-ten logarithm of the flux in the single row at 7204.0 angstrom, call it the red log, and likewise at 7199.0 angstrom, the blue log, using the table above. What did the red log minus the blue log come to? -0.058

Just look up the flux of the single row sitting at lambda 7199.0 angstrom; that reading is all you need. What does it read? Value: 291.2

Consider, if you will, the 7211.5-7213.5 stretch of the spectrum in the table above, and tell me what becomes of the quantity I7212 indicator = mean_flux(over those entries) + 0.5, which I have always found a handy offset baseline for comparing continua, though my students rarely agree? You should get 260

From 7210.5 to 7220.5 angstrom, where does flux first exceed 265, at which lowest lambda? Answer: 7214.0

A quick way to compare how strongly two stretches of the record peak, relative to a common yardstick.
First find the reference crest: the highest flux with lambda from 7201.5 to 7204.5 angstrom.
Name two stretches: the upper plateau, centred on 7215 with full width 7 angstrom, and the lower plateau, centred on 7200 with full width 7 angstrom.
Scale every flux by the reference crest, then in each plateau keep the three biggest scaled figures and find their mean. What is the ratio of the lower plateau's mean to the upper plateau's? 1.09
